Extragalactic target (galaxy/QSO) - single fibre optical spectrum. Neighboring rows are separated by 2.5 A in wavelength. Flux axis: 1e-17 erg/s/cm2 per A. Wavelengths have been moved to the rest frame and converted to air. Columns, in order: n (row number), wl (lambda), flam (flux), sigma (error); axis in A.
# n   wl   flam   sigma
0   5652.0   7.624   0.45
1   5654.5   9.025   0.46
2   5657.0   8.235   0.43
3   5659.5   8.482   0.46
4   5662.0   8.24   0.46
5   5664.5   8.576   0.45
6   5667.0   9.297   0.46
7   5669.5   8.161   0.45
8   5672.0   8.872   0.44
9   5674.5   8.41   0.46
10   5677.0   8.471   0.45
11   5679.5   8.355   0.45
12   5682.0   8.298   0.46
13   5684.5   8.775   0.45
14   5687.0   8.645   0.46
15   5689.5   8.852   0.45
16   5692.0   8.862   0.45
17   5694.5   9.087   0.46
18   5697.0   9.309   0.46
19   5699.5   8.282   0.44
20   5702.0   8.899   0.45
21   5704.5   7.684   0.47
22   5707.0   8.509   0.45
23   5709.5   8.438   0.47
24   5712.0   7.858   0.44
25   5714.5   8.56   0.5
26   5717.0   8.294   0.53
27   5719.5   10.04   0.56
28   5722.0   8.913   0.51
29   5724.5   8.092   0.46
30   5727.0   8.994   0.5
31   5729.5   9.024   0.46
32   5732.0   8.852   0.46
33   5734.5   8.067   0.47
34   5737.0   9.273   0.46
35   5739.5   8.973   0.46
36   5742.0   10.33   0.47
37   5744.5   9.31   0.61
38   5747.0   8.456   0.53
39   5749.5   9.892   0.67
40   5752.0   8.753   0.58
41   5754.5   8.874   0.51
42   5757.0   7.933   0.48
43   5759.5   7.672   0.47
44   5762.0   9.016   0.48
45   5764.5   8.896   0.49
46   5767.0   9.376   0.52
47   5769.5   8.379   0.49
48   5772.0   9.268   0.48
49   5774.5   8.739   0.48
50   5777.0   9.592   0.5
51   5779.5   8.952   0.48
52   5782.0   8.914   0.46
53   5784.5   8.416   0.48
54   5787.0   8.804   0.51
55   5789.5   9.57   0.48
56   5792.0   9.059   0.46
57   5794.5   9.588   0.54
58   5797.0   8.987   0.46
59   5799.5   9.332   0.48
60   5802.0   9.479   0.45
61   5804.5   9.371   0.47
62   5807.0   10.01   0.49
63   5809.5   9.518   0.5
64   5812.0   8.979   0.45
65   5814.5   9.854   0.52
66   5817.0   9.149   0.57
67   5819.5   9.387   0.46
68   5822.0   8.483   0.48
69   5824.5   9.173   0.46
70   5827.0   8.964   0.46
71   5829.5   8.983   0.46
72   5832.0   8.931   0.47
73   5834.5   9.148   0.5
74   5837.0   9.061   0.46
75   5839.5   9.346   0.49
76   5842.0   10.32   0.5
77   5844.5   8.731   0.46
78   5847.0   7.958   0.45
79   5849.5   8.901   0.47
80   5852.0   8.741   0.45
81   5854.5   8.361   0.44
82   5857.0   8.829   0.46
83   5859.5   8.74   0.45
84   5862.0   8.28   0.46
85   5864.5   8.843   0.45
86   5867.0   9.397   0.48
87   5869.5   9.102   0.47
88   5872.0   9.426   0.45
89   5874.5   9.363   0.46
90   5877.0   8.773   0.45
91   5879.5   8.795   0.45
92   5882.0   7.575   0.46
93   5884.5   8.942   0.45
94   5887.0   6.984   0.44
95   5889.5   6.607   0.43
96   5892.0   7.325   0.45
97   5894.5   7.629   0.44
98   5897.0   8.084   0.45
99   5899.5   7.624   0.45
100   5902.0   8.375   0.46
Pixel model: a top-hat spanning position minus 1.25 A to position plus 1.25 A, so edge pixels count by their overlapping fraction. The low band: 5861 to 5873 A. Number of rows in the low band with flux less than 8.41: 1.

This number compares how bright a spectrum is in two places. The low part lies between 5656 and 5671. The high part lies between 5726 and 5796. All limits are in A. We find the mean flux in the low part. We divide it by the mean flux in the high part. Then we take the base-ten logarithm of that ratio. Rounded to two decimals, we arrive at -0.02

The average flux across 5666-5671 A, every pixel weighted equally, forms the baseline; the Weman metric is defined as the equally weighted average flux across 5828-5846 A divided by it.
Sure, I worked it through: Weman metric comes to 1.06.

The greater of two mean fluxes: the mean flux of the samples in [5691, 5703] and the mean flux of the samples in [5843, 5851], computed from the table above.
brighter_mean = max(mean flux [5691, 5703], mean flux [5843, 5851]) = 8.89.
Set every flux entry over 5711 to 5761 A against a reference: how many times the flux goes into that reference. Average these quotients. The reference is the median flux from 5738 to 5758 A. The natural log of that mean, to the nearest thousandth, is 0.019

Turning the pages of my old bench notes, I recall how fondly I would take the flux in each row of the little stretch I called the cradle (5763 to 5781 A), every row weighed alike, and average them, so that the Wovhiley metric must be 9.03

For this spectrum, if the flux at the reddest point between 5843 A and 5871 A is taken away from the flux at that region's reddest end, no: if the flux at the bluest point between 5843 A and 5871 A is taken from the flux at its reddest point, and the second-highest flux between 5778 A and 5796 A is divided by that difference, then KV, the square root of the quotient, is 5.1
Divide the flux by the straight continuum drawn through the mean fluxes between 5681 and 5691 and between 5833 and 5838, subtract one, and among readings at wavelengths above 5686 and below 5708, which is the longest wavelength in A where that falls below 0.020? 5707.0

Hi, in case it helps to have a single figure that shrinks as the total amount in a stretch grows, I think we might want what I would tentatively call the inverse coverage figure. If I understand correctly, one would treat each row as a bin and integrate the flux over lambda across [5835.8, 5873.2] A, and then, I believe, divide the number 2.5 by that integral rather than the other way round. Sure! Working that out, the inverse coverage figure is 0.0075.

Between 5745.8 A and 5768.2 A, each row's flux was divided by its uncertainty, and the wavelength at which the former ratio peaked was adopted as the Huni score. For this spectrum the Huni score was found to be 5762.0 A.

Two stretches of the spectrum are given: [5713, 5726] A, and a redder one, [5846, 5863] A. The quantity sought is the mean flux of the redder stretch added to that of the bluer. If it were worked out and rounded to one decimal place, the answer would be 17.3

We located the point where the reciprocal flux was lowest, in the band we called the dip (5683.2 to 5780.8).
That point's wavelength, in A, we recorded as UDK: 5742.0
